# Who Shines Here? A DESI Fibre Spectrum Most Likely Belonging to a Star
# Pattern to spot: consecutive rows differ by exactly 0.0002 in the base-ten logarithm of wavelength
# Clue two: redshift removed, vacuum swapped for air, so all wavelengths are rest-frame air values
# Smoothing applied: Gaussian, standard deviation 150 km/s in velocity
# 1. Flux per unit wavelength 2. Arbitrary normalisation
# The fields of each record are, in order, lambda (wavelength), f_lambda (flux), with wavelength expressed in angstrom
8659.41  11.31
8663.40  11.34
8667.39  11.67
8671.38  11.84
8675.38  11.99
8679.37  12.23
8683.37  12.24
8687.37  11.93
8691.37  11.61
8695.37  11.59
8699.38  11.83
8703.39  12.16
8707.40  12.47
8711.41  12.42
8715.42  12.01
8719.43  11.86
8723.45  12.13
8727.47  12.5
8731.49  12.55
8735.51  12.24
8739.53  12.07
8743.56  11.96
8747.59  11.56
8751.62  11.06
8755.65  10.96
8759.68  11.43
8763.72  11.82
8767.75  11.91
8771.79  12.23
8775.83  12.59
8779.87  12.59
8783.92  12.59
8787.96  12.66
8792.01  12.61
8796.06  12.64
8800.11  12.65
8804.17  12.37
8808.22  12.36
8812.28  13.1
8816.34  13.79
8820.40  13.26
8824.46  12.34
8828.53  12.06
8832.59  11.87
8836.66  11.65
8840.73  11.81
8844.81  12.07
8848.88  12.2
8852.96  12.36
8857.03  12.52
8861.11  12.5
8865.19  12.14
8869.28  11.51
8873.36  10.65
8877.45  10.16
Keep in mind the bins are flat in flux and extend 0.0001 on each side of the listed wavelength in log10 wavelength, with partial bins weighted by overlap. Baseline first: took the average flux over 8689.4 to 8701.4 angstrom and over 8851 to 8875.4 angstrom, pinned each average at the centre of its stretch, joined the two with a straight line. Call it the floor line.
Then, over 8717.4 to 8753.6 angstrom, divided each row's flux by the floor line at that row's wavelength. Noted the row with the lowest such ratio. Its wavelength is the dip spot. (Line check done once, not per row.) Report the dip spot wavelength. 8751.62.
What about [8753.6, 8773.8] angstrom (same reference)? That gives 8755.65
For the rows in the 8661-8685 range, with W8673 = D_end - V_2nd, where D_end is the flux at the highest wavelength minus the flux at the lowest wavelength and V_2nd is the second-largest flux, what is -11.3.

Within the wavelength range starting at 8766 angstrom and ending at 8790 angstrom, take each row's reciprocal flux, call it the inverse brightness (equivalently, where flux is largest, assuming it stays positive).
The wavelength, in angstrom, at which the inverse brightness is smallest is 8787.96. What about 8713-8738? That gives 8731.49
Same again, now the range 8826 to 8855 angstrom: 8852.96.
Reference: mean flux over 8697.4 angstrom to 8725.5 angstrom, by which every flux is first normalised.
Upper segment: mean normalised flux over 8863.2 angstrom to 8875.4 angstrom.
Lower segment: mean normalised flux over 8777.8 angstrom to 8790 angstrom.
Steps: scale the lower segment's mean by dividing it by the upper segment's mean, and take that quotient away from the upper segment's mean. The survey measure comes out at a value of -0.16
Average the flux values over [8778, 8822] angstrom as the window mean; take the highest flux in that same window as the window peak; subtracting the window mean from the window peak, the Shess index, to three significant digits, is 1.01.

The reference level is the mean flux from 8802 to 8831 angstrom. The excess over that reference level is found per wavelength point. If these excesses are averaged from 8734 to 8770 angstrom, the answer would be -1.1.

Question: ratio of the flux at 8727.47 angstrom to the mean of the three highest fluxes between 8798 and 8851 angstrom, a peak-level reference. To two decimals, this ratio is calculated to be 0.93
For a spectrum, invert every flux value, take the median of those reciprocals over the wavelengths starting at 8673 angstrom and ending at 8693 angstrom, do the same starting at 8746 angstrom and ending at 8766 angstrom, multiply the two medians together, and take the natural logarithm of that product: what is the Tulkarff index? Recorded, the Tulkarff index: -4.92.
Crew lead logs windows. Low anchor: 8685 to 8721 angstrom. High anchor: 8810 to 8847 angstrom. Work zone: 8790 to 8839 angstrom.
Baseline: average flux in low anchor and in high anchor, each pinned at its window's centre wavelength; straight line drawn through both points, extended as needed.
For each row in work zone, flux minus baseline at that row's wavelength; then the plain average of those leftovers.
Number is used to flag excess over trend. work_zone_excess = 0.17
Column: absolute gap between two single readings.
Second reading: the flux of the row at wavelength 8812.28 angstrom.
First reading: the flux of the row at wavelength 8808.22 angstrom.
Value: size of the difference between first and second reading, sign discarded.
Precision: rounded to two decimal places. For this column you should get 0.74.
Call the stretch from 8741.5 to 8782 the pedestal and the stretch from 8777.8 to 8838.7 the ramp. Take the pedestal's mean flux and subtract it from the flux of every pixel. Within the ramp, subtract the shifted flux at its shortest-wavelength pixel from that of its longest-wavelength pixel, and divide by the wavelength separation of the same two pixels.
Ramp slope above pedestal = -0.017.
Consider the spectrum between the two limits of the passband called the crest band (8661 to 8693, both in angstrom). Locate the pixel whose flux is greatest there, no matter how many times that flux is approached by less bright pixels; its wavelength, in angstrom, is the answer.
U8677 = 8683.37 angstrom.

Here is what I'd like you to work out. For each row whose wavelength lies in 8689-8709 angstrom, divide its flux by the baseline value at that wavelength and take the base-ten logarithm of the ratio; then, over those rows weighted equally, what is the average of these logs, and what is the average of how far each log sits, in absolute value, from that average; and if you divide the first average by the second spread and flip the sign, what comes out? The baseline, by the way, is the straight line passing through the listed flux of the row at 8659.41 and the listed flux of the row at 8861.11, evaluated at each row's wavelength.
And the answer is -1.4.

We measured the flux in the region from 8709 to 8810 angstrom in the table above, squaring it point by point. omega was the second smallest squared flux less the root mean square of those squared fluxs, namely -26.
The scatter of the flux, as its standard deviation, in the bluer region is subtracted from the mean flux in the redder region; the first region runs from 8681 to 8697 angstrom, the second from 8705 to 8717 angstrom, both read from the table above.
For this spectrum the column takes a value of 12.0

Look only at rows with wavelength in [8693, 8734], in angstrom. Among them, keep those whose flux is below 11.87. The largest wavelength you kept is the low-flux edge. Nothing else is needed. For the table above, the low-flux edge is 8719.43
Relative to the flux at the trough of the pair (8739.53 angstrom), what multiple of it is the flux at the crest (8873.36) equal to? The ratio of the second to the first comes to 0.88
